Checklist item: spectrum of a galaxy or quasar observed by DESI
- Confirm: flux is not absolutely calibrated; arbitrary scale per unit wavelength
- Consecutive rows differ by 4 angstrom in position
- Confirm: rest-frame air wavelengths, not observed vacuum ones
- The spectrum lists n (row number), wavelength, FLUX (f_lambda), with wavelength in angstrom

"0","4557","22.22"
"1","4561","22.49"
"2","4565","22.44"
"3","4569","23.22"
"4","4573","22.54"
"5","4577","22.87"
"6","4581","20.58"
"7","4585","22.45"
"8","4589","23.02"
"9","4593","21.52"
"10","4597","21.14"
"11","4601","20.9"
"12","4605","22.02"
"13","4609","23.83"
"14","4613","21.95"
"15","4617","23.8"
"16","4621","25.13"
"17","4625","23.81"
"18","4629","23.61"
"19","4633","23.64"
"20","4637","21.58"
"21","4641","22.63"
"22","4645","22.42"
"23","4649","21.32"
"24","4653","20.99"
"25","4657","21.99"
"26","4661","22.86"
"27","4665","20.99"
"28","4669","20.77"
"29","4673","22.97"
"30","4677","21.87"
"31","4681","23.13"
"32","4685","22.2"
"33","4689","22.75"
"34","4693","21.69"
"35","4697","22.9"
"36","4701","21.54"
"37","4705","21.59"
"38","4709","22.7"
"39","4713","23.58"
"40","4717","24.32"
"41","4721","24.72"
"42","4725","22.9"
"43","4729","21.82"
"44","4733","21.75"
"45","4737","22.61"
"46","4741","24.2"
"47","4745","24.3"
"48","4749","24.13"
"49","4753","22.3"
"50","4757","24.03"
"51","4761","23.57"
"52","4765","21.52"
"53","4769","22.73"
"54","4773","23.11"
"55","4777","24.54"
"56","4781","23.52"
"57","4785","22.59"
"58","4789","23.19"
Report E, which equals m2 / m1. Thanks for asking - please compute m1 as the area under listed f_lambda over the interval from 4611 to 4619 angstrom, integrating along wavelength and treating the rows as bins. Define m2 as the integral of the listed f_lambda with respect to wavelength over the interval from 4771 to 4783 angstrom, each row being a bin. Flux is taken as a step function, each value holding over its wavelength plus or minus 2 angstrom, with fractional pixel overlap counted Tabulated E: 1.6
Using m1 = 183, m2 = 285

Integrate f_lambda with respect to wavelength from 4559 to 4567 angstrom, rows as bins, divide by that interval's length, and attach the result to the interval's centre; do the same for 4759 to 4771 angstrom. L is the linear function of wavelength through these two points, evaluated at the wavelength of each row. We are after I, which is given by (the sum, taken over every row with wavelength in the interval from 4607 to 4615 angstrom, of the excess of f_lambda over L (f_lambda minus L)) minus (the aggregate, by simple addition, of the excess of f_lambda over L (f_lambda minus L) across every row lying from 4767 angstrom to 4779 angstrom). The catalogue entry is -1.8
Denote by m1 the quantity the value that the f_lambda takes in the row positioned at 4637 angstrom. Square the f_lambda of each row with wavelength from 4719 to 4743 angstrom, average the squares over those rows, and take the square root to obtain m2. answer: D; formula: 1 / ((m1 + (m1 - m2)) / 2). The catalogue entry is 0.099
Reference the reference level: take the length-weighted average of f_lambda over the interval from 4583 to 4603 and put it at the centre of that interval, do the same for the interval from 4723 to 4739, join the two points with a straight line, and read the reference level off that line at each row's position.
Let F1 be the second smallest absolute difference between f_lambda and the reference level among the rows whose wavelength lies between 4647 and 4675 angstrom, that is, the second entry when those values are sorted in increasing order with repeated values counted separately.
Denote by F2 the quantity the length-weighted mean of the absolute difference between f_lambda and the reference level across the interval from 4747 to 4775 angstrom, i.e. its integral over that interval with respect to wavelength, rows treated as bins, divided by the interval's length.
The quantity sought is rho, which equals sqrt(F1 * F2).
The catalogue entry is 0.80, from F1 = 0.7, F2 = 0.9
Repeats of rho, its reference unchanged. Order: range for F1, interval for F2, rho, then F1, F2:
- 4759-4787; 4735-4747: 0.68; 0.3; 1.4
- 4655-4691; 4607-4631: 0.39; 0.1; 1.8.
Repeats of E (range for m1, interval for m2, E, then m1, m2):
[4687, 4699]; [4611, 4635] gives 2.1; 269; 568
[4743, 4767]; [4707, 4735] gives 1.2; 559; 647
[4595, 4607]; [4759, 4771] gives 1.1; 256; 271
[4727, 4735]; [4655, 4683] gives 3.5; 174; 618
